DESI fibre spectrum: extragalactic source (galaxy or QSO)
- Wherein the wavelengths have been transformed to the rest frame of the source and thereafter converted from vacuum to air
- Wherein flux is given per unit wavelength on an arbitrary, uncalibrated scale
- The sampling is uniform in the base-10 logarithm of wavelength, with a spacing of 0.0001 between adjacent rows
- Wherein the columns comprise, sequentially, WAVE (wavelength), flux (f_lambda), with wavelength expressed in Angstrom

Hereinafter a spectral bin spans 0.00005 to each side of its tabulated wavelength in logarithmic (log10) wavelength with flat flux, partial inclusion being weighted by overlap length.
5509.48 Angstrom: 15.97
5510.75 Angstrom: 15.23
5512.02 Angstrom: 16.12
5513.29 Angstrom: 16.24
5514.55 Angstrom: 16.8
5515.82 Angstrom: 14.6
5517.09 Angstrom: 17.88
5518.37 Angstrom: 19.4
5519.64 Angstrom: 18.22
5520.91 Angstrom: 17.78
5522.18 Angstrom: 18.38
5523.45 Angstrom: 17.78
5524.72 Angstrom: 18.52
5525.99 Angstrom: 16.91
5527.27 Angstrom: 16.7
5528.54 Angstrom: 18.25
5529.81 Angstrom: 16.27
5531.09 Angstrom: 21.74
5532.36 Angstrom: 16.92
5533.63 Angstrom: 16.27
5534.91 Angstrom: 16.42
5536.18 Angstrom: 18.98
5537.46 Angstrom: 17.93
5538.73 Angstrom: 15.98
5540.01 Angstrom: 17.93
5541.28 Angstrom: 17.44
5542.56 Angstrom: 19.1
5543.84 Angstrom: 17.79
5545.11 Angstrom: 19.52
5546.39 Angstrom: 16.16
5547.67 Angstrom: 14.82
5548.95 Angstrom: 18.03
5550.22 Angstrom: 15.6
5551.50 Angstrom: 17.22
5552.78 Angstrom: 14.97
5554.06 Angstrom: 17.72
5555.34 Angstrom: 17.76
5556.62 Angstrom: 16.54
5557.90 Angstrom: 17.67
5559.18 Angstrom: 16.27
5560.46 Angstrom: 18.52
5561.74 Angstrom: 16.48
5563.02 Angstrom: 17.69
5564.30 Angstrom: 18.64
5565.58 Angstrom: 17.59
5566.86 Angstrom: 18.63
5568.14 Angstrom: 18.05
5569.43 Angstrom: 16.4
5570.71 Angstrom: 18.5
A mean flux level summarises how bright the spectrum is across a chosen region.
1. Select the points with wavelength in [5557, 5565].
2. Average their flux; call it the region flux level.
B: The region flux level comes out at 17.5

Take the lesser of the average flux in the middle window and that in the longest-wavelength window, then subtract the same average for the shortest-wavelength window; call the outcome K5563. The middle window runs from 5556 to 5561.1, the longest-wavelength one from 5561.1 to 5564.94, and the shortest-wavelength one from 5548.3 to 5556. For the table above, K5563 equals 0.37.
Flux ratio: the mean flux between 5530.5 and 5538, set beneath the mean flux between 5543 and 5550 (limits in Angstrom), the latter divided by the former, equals 0.96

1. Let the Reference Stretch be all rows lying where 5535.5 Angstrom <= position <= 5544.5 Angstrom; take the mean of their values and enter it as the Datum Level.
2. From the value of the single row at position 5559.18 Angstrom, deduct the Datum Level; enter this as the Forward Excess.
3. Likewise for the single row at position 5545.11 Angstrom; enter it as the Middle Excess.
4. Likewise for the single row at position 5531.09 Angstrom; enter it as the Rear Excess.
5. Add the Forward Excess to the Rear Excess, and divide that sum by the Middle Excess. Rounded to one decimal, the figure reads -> 1.4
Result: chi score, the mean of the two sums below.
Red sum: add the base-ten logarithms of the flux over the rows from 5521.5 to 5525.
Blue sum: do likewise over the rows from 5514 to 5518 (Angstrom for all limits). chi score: 3.71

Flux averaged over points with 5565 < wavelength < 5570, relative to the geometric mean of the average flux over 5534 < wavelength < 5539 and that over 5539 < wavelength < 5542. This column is 1.01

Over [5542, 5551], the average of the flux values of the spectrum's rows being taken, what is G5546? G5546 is 17.3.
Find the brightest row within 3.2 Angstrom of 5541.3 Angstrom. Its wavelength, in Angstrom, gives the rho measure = 5542.56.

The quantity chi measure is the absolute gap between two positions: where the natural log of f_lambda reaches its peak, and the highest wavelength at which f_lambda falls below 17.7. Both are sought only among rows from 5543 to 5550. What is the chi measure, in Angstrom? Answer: 2.6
